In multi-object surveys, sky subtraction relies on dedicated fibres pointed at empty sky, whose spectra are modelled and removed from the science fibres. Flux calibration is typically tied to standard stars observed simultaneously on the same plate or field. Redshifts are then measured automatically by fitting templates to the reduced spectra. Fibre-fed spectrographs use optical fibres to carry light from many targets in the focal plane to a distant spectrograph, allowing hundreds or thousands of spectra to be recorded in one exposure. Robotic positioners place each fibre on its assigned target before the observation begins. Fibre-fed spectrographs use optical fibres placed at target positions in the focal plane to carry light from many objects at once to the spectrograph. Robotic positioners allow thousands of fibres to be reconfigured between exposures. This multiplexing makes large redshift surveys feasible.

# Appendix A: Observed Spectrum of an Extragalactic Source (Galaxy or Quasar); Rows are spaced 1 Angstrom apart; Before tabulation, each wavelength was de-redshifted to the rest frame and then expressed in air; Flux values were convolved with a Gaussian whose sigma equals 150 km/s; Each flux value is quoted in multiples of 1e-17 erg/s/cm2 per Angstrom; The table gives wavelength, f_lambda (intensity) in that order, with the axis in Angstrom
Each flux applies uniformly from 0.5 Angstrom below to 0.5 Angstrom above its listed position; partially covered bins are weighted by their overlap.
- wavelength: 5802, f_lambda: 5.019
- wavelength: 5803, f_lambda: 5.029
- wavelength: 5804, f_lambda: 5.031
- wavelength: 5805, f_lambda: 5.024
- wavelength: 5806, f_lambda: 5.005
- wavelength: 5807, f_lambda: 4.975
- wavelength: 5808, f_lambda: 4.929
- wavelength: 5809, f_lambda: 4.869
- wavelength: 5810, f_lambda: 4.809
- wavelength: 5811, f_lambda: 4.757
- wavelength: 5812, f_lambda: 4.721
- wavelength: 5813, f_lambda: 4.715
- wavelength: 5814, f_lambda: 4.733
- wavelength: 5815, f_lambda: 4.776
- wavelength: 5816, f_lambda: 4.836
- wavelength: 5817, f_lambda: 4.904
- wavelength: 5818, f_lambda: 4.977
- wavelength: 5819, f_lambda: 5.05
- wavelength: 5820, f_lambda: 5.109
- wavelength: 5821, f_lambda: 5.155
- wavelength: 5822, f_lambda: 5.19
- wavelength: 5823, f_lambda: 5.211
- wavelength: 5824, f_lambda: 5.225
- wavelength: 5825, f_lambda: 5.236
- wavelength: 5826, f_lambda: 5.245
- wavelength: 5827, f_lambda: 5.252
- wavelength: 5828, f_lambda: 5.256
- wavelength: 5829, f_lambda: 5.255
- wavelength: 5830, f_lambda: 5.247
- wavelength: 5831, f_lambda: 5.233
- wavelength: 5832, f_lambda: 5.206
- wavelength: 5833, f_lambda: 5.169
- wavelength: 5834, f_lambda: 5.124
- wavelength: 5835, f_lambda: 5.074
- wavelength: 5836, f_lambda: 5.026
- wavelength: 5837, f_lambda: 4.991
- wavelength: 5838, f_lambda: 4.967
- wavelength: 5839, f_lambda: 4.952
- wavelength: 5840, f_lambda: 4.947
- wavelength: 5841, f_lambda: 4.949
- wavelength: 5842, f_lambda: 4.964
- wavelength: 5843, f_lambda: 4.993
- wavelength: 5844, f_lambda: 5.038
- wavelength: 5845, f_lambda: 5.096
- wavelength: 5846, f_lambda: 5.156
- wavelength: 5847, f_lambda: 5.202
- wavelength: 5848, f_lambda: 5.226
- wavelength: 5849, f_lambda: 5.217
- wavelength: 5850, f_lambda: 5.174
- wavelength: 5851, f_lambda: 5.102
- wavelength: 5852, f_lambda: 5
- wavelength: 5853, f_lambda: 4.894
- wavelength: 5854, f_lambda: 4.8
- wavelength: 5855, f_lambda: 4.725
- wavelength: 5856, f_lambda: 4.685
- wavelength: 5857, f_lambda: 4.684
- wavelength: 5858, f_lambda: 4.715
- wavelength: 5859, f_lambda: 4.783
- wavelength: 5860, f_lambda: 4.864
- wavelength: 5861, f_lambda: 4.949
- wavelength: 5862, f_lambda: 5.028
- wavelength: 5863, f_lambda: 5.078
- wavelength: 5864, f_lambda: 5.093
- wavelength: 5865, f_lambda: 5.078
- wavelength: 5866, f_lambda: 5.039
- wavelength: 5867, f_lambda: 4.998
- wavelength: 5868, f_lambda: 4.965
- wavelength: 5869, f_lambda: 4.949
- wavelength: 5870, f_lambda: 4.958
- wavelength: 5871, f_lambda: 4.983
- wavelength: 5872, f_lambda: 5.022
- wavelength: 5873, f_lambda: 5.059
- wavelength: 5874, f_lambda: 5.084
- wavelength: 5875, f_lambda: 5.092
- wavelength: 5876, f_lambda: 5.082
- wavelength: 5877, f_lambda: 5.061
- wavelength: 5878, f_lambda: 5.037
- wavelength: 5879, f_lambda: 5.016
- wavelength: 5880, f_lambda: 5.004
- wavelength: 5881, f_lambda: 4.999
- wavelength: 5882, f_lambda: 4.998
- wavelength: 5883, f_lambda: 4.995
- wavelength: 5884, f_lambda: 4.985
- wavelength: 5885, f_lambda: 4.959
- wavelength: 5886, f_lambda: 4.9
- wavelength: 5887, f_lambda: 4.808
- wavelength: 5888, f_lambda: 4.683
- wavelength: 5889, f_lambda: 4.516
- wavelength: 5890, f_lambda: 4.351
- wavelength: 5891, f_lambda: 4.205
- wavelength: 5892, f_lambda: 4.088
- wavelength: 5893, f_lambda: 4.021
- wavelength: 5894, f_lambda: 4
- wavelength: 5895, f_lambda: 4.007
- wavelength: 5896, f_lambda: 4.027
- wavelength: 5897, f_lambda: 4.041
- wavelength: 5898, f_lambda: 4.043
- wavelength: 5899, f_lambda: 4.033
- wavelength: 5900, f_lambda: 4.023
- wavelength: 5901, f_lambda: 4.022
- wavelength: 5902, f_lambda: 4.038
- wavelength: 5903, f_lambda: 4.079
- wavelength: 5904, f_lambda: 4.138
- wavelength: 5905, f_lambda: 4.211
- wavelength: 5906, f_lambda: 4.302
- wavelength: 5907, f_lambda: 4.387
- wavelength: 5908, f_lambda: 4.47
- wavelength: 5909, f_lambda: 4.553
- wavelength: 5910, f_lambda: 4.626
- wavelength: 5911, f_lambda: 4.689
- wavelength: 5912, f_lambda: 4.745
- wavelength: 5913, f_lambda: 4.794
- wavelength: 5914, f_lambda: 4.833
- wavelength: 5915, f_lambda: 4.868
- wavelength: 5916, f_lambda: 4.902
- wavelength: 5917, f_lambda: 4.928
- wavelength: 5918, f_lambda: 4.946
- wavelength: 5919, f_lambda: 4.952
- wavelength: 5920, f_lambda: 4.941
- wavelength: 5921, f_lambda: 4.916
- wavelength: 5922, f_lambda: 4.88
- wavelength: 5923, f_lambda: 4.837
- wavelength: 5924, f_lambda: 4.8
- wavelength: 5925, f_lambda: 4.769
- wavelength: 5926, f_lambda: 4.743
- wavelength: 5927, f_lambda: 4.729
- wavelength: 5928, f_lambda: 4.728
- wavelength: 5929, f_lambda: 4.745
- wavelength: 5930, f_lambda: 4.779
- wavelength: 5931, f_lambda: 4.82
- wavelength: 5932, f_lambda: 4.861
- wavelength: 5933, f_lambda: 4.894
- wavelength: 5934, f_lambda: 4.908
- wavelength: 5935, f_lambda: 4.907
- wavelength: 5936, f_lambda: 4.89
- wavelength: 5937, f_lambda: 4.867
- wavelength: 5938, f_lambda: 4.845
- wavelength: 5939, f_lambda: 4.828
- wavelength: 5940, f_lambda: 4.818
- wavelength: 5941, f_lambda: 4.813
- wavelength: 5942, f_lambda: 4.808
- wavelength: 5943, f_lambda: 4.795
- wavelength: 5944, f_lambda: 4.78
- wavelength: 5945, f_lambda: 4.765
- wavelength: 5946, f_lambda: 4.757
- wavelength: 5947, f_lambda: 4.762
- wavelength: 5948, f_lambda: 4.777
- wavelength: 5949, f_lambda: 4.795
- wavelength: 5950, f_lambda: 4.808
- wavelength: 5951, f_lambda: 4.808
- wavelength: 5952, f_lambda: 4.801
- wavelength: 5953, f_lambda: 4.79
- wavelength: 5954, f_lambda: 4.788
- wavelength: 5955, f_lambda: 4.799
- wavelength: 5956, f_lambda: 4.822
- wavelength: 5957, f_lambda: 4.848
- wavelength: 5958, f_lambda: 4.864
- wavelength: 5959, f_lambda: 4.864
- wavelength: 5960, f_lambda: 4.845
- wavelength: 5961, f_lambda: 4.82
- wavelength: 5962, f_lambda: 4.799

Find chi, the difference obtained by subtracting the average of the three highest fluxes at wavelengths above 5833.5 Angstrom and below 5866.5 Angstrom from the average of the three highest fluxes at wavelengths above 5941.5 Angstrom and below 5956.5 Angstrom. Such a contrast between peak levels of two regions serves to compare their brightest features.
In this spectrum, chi -0.40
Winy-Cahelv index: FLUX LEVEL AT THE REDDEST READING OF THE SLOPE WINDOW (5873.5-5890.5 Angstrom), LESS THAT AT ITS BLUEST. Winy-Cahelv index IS -0.73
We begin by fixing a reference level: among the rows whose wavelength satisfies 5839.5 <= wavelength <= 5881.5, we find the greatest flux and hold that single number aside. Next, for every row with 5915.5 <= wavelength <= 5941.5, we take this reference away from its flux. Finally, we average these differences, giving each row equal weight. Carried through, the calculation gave -0.38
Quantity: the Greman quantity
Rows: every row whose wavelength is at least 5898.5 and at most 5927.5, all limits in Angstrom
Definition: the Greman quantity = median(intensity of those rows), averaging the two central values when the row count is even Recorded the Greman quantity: 4.7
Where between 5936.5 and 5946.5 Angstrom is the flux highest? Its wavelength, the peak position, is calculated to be 5937 Angstrom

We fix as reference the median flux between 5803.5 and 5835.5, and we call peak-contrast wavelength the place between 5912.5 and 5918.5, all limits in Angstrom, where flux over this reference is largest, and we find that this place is 5918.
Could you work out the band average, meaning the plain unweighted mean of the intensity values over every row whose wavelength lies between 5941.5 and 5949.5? 4.78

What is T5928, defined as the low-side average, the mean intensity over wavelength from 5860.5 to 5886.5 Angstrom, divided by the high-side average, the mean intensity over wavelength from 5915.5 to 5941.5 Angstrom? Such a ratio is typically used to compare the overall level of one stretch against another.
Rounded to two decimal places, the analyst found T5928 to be 1.03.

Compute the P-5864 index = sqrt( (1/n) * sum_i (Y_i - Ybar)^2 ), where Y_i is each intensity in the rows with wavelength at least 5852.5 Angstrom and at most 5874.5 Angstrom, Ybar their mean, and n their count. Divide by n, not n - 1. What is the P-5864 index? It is 0.14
